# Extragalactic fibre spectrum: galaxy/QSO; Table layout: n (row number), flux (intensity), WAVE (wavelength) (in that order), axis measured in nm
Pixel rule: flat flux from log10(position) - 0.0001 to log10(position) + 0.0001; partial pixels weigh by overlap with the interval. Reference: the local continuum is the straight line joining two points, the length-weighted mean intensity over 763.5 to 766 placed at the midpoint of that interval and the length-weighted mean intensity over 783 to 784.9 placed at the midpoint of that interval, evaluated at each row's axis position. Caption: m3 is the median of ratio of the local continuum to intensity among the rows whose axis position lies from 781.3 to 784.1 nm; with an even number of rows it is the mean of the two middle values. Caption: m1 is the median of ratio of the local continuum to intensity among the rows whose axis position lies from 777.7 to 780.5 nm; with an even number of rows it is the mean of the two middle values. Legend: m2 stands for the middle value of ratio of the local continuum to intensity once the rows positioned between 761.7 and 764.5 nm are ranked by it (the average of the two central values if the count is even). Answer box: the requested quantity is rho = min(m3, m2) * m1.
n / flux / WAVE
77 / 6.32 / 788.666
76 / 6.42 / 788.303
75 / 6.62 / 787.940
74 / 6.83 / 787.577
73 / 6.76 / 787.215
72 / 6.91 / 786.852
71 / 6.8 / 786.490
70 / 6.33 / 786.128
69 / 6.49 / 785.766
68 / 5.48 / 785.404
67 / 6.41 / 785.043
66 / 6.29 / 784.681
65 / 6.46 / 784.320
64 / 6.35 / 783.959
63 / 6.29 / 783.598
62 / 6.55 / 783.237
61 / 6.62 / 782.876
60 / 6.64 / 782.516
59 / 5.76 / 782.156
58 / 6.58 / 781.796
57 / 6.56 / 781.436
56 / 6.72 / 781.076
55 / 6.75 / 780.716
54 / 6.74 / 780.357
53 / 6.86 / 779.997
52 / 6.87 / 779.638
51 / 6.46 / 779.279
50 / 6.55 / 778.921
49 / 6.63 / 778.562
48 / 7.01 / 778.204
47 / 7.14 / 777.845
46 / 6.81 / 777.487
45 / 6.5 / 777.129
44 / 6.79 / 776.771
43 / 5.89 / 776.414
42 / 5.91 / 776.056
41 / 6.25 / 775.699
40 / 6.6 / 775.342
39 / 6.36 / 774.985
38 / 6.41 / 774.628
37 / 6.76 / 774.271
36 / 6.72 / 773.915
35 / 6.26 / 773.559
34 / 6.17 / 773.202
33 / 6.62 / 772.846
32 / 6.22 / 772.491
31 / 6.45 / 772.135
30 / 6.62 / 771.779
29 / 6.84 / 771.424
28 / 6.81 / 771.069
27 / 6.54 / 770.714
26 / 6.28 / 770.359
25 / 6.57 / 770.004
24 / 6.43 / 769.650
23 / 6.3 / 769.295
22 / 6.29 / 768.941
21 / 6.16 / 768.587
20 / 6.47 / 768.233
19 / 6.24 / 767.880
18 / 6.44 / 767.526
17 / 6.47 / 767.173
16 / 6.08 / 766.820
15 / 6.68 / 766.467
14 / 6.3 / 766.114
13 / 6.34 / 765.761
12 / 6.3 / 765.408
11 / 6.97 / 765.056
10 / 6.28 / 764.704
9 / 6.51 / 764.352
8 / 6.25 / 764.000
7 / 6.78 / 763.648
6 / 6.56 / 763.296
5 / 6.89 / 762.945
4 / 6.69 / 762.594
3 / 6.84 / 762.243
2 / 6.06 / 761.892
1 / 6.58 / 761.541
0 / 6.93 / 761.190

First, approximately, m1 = 0.94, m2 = 0.98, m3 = 0.976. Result 0.920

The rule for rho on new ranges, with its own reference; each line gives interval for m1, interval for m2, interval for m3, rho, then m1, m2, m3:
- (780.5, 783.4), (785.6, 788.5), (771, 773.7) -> 0.924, 0.97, 0.95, 0.987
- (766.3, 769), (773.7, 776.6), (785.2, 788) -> 0.968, 1.02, 1.01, 0.953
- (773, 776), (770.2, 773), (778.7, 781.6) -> 0.959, 1.01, 0.98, 0.952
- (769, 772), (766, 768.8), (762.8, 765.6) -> 0.977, 0.98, 1.02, 0.992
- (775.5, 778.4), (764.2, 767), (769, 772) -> 0.953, 0.97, 1.02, 0.985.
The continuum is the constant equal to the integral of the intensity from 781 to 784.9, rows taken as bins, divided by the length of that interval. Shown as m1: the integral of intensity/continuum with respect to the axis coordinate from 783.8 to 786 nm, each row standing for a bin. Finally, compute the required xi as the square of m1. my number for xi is 5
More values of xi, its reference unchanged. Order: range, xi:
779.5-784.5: 26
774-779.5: 31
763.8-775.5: 138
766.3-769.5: 10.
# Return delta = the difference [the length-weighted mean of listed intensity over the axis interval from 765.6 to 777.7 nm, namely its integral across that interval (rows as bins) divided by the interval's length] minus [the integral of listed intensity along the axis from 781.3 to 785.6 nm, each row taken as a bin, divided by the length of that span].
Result 0.10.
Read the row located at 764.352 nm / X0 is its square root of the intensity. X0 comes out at 2.55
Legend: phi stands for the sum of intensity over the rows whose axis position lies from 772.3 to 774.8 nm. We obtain 45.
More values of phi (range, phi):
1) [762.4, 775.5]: 240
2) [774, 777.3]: 57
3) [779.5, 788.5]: 163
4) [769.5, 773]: 65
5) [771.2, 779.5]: 150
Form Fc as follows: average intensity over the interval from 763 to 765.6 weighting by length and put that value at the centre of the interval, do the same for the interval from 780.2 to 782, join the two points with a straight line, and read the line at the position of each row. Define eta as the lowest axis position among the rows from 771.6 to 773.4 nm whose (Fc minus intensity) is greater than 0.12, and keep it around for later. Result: 772.135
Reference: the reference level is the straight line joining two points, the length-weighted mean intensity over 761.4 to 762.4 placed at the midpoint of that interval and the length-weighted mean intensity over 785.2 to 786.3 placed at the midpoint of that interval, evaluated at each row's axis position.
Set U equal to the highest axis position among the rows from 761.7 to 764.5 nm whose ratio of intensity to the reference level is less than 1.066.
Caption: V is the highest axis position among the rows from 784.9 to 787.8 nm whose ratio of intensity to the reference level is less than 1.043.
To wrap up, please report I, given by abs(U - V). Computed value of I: 21.78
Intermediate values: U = 764.352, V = 786.128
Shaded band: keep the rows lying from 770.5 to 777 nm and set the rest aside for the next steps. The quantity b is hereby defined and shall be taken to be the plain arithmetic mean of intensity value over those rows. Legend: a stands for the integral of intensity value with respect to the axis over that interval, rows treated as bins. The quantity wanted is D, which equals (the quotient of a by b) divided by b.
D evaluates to 1.01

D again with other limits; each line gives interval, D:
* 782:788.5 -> 1.01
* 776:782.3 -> 0.96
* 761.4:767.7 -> 0.97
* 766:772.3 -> 0.98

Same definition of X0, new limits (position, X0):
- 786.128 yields 2.52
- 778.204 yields 2.65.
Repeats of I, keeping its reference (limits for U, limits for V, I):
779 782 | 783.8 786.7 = 4.69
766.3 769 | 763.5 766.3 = 2.83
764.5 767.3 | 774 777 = 9.24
